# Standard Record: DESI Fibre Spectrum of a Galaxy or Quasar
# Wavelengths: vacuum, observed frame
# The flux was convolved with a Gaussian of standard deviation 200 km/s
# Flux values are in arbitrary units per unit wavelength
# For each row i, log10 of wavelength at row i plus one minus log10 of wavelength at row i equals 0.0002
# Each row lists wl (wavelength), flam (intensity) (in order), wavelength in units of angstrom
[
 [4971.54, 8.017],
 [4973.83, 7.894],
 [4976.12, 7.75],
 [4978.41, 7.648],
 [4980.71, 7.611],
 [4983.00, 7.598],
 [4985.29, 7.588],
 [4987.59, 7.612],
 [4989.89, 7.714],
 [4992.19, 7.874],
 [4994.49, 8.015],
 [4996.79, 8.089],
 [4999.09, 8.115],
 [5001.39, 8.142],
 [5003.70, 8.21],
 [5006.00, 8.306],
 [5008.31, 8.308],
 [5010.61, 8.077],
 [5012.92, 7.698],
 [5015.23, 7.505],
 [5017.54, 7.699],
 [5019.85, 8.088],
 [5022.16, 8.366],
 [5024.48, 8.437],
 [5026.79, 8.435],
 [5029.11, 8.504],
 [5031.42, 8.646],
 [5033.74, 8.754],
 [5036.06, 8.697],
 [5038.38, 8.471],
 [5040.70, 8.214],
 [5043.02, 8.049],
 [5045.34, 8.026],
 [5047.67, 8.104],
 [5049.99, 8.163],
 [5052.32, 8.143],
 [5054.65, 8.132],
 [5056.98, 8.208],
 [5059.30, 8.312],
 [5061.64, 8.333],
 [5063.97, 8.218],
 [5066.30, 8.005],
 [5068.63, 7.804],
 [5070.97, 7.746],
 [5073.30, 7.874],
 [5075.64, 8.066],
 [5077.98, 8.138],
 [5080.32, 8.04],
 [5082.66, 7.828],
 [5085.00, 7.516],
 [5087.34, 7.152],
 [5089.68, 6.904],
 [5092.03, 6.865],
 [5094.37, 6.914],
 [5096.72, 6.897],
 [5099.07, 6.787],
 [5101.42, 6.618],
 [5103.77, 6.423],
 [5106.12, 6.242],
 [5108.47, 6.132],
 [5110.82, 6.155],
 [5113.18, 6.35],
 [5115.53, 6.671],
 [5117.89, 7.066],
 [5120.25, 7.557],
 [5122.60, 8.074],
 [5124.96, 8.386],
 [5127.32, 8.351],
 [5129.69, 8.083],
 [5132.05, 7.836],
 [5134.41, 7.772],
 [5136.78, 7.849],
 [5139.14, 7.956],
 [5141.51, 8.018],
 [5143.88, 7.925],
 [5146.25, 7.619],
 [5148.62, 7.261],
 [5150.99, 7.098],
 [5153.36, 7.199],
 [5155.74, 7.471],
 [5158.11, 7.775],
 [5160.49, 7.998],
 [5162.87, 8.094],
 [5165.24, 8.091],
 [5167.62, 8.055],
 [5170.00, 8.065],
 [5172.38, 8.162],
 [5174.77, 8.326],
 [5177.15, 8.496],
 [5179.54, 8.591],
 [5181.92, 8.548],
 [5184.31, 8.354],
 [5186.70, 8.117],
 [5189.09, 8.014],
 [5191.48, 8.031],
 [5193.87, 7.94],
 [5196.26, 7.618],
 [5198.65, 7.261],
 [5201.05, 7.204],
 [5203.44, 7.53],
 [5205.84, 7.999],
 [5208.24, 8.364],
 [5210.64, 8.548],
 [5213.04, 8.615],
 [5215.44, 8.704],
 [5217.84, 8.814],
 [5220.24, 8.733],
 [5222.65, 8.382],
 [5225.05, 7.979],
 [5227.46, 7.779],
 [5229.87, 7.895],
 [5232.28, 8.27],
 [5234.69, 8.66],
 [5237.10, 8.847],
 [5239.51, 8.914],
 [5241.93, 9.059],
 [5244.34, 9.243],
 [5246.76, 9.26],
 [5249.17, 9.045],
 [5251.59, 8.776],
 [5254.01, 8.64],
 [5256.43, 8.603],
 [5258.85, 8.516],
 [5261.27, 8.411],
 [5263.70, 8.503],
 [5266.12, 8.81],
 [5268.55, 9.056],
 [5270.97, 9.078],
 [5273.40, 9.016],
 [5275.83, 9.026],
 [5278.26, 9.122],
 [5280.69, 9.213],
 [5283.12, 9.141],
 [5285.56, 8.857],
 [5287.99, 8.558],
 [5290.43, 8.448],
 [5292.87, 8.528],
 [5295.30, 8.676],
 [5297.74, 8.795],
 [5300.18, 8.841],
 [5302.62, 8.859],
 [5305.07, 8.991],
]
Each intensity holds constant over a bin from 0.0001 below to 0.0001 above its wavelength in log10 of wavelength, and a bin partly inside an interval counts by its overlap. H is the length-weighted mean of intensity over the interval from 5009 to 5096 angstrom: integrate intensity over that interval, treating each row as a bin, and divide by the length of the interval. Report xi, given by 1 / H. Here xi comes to 0.125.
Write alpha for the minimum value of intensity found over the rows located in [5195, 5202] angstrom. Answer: 7.204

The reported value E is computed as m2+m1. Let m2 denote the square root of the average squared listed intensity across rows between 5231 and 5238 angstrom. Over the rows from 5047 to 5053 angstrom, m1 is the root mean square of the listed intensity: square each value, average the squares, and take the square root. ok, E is 16.7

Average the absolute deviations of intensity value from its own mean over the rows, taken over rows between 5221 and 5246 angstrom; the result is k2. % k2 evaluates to 0.44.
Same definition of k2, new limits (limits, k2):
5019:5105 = 0.50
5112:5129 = 0.68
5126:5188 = 0.30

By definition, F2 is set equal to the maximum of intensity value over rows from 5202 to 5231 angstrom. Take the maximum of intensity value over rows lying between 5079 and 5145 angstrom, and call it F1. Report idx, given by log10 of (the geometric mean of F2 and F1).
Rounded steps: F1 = 8.386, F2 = 8.814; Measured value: 0.934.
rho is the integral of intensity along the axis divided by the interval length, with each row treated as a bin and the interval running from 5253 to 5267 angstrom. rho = 8.6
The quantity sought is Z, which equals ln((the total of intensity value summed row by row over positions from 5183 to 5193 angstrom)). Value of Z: 3.48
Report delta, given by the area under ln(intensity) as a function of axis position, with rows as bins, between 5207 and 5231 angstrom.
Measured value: 51.0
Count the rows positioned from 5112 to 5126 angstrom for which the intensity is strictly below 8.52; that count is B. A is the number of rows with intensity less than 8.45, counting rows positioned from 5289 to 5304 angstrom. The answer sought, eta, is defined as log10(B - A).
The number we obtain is 0.7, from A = 1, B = 6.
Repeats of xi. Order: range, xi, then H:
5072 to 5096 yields 0.133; 7.52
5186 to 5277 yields 0.118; 8.46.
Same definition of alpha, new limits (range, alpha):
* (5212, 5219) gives 8.615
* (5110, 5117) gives 6.155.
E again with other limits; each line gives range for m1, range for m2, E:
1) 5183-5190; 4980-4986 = 15.8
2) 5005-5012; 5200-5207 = 15.8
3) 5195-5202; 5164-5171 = 15.4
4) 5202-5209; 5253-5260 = 16.6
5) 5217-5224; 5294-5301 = 17.4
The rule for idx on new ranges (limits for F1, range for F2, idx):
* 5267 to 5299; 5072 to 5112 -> 0.937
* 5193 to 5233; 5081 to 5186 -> 0.940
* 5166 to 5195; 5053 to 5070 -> 0.927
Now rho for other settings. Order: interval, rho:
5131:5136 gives 7.8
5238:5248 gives 9.1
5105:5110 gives 6.2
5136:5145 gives 7.9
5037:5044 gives 8.3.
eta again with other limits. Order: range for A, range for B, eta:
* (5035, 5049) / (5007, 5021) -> 0.3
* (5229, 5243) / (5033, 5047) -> 0.3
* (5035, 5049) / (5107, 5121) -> 0.3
